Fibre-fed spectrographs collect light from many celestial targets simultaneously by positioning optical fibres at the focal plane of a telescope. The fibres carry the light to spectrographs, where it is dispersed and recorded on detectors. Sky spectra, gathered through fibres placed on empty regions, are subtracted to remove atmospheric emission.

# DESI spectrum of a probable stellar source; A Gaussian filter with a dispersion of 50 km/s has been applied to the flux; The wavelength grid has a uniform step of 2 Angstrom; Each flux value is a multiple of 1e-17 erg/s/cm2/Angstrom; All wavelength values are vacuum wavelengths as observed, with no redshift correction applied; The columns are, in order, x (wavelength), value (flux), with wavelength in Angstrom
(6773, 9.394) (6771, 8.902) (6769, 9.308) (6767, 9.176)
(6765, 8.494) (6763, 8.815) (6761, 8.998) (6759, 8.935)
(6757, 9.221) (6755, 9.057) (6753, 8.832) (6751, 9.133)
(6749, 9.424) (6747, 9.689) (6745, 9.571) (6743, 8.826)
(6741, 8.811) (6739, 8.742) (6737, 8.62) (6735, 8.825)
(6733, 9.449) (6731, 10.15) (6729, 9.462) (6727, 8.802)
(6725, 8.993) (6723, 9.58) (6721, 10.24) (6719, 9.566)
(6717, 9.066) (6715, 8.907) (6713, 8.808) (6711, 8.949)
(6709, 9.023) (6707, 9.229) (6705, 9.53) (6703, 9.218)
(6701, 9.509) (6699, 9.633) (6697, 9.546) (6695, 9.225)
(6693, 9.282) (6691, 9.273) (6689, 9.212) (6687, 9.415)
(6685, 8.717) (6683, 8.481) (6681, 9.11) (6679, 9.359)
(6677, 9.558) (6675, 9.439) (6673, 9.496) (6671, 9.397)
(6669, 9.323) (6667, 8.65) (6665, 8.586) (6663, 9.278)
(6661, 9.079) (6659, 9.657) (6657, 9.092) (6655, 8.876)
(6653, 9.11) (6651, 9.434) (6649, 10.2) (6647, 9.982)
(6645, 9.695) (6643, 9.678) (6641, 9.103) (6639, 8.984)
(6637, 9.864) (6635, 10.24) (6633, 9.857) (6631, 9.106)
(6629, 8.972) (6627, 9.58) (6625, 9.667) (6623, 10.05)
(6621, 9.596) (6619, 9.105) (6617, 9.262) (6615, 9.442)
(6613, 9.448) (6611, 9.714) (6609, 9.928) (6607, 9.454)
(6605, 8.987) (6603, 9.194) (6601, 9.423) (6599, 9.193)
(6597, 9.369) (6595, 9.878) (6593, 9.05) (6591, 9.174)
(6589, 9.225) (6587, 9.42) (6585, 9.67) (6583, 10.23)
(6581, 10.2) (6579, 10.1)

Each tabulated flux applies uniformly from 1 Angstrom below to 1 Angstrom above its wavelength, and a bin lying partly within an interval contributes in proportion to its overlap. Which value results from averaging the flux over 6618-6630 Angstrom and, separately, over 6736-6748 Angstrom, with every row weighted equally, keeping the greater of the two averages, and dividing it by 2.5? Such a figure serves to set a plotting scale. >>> 3.798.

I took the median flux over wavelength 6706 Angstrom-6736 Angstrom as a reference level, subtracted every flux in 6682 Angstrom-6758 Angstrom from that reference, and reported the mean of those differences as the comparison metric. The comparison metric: -0.14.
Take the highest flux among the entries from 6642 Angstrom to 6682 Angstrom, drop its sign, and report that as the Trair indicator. 10.2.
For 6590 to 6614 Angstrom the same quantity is 9.9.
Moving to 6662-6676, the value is 9.5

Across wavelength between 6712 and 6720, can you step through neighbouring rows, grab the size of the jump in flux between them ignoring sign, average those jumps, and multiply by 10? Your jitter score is 2.5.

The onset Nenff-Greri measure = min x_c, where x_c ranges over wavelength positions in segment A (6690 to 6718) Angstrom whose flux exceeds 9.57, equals 6699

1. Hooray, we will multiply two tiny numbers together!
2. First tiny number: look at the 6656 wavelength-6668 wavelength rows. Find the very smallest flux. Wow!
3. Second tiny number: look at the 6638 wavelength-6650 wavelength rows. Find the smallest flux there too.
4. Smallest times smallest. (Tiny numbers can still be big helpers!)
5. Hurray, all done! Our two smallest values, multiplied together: 77.1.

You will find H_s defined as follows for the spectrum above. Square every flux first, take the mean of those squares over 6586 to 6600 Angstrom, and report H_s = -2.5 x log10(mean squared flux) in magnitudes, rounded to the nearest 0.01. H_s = -4.85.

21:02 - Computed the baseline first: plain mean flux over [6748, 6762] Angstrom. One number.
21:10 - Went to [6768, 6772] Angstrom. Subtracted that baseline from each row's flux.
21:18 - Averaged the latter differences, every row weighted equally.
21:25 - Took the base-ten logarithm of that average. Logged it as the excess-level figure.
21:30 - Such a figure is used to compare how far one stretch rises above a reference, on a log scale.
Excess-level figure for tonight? -1.7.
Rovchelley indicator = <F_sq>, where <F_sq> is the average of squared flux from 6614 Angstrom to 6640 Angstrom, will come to 90.7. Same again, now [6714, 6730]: 87.2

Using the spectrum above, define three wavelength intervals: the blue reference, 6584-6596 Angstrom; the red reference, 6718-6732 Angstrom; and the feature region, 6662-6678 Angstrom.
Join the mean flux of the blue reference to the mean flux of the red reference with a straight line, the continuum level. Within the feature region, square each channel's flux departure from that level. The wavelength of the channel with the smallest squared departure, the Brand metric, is 6673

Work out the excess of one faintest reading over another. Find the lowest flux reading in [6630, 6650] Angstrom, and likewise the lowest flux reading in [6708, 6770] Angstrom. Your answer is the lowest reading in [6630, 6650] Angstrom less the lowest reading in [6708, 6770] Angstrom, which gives 0.49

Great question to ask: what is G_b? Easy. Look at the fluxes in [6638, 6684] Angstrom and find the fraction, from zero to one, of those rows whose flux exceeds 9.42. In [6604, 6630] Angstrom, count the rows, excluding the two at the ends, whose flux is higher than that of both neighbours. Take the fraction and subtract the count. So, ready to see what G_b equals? -1.61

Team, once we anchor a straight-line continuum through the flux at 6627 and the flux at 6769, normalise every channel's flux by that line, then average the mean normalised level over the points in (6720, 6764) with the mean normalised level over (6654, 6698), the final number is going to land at 0.975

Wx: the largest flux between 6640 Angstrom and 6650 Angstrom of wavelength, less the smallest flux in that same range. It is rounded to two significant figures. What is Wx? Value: 1.1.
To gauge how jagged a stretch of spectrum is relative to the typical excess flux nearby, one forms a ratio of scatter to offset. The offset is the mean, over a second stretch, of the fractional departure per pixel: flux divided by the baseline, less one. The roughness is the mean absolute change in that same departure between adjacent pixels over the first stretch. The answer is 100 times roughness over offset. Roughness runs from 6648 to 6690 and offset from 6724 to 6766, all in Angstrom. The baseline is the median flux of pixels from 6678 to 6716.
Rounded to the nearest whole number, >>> -251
